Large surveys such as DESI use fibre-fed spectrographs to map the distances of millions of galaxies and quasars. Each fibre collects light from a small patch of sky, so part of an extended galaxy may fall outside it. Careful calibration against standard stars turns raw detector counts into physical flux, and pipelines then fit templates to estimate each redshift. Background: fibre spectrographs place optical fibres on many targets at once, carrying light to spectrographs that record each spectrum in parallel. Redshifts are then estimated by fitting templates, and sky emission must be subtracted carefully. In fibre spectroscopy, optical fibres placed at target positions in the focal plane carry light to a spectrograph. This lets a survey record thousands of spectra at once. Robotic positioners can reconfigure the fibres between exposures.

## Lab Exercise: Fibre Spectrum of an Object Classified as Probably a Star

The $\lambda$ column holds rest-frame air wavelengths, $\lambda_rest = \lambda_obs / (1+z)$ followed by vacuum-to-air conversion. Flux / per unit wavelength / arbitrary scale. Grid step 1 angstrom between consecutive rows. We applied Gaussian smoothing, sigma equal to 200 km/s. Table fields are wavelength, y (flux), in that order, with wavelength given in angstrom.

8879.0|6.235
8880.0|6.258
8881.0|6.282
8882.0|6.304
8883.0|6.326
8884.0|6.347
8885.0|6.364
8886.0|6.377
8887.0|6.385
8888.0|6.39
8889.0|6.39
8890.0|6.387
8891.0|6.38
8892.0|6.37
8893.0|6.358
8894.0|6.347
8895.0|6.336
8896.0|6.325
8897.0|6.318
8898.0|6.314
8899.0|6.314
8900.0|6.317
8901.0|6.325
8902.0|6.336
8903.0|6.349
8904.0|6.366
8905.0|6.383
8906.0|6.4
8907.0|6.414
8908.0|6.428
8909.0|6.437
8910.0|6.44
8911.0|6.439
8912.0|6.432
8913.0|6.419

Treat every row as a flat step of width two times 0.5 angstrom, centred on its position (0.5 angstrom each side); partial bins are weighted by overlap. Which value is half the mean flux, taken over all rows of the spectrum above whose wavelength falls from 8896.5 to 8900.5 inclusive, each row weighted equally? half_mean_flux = 3.16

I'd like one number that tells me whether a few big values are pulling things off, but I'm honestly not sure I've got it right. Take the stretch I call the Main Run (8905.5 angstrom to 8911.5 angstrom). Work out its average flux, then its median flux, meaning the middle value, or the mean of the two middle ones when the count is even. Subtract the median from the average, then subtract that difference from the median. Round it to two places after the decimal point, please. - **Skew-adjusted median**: 6.44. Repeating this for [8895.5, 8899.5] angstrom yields 6.31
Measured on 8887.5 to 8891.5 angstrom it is 6.39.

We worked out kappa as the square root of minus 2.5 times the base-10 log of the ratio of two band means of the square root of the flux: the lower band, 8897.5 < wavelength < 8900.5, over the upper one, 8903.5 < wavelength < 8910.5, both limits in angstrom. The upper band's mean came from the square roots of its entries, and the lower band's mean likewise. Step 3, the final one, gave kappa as 0.090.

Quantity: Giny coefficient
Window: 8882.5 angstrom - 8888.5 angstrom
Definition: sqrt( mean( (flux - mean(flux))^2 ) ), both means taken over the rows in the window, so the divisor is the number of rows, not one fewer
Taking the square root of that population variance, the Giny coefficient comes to 0.022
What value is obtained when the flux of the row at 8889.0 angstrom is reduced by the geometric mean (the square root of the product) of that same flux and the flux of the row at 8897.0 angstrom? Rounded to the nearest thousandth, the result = 0.036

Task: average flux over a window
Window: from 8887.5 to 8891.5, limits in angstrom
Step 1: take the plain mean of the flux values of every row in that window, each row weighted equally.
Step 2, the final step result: 6.39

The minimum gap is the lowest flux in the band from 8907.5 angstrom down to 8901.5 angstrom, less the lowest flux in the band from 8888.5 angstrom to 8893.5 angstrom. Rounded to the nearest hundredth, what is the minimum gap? -0.02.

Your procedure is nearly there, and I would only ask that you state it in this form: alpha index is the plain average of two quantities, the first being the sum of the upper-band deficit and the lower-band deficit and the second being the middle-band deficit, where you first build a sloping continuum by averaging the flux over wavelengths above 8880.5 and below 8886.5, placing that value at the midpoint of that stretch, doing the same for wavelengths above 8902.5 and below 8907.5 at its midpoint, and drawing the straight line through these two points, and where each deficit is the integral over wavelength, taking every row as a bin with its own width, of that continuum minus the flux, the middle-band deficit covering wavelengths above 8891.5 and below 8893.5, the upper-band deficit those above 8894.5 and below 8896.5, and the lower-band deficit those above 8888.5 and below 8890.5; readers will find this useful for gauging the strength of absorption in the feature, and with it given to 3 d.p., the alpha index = -0.021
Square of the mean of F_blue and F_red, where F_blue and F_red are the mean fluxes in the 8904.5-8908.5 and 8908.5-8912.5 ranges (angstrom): 41.2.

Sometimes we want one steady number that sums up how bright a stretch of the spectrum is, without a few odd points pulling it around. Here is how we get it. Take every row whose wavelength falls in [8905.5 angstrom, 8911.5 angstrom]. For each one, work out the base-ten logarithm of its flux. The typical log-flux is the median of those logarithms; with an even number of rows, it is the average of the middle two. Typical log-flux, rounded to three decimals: 0.808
